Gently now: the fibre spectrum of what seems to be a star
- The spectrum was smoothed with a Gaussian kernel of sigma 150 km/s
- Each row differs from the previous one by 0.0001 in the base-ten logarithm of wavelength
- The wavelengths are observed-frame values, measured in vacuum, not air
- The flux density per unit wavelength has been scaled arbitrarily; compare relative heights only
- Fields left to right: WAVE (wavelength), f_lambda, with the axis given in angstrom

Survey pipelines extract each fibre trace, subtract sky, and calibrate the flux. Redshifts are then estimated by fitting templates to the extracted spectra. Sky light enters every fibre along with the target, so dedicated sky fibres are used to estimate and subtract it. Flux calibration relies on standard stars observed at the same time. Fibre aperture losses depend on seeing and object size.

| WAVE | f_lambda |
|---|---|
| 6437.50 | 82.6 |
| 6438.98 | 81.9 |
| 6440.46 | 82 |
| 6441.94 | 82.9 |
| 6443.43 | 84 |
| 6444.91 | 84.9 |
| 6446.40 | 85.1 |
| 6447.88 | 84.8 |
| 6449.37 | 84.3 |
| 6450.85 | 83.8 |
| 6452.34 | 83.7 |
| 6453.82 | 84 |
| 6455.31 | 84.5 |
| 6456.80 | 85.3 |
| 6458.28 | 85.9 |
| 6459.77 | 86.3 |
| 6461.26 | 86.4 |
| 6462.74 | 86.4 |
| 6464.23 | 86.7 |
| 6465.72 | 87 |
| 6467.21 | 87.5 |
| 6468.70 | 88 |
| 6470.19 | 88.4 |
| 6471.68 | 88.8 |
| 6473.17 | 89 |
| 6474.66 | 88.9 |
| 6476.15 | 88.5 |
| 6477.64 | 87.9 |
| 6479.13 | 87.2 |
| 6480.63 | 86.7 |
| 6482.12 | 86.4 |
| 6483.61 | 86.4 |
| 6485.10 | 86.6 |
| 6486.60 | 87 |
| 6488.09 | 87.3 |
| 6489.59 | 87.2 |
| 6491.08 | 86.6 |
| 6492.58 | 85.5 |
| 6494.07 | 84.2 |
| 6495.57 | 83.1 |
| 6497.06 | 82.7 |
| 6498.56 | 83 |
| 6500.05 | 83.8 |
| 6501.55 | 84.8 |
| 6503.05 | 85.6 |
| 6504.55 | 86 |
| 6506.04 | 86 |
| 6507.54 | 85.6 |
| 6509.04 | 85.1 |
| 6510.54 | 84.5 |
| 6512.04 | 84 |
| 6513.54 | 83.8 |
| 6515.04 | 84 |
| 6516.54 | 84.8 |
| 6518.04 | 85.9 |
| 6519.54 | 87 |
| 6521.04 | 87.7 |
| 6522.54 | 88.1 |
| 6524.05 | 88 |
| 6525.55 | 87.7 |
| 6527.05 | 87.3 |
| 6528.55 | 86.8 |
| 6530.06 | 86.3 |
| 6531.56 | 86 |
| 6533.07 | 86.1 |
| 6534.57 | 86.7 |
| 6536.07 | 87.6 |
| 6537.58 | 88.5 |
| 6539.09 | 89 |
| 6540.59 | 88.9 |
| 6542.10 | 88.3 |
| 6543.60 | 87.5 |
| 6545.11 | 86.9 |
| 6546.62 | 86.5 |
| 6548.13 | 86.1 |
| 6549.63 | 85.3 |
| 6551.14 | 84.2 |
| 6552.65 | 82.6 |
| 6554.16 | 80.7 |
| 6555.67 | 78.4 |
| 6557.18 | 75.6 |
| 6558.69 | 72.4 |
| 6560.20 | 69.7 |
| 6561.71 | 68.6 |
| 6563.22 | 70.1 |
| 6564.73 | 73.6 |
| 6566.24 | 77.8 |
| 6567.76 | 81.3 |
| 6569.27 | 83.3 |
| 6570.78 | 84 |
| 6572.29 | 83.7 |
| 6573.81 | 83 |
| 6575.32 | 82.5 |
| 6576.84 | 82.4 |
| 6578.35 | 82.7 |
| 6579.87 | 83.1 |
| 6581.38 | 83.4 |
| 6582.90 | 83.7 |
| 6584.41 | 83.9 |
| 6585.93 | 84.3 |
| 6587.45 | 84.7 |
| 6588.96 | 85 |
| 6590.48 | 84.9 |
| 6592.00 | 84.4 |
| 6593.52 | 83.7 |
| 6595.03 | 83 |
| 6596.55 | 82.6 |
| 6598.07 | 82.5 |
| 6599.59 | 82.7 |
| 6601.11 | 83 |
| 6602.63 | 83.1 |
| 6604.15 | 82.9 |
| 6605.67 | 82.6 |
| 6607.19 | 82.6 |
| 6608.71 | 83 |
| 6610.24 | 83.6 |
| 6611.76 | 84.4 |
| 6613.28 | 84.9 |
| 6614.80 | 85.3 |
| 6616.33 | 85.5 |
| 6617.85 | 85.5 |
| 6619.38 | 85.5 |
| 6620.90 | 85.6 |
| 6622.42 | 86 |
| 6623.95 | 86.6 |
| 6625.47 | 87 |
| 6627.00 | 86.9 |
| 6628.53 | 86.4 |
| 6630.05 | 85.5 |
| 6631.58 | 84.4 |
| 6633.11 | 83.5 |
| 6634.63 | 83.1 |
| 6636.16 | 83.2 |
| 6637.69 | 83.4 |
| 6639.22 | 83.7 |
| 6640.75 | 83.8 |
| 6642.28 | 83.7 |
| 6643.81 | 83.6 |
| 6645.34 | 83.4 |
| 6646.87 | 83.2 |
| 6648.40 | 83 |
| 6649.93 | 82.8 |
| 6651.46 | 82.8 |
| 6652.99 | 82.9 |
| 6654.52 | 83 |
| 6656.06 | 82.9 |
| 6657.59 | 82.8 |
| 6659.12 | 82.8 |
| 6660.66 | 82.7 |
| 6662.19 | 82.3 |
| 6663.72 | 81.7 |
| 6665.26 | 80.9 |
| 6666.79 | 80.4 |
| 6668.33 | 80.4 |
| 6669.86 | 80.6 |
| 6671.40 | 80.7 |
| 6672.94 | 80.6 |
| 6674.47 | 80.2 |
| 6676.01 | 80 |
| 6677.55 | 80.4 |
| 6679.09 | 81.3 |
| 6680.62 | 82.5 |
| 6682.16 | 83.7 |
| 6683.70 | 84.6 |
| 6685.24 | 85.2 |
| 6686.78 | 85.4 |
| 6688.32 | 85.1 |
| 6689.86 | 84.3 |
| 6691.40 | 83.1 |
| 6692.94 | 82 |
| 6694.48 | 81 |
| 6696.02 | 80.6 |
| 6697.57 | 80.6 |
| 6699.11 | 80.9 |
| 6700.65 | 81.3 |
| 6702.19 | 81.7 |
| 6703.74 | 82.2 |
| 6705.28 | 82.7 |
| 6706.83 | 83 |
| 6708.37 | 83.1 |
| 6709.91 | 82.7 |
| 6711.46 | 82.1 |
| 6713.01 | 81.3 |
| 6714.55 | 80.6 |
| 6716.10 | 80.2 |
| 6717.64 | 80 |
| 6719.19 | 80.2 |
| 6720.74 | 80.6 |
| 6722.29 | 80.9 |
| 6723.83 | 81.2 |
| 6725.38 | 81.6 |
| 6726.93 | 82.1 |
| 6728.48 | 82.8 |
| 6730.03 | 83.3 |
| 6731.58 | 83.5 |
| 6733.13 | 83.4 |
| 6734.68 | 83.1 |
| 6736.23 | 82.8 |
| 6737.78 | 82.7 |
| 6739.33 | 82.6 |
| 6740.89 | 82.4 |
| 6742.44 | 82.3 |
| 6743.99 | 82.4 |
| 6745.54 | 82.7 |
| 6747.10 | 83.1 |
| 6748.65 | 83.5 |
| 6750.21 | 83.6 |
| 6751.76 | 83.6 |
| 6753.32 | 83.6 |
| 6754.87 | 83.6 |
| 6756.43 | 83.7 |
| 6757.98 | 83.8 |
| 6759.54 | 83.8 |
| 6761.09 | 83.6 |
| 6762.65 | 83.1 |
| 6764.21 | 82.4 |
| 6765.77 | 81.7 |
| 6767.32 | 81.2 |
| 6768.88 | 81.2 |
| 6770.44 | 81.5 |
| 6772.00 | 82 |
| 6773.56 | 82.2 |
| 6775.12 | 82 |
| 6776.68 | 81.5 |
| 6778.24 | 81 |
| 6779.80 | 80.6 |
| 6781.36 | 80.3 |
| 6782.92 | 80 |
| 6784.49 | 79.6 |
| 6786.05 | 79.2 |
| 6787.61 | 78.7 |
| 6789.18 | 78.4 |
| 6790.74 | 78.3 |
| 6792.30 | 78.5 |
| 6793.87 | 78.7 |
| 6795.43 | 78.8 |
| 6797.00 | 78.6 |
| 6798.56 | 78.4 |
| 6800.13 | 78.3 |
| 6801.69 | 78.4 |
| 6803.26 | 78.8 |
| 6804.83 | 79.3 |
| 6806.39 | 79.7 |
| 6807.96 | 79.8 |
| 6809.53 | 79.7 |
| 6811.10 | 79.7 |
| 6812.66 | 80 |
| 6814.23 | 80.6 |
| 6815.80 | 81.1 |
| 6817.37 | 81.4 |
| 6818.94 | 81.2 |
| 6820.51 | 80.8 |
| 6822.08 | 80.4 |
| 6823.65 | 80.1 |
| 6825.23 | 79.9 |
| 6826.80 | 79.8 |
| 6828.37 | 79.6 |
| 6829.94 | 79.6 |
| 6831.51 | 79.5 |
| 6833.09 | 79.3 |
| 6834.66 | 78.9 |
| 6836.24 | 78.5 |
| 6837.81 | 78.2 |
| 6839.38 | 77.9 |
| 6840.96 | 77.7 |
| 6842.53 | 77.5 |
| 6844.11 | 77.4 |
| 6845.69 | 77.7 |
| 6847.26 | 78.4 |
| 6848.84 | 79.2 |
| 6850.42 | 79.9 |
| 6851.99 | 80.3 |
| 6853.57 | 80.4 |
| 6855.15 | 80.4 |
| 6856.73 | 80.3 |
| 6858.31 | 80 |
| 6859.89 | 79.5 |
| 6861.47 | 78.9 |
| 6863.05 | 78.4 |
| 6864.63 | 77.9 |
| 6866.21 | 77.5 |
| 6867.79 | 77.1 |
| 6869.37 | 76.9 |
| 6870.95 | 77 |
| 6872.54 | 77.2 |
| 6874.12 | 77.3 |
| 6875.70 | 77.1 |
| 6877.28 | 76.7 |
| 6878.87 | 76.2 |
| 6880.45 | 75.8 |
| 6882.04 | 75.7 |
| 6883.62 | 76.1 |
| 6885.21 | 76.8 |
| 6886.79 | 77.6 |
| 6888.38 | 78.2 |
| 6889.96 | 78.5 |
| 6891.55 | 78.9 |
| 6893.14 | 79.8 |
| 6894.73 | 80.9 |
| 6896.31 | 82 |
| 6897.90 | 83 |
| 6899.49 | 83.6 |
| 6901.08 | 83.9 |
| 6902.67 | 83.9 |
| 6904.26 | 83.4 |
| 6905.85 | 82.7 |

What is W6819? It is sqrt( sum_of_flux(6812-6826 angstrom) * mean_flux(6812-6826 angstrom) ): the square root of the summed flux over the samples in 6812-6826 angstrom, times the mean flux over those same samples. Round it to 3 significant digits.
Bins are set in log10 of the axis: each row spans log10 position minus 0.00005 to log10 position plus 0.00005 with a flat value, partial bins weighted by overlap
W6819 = 242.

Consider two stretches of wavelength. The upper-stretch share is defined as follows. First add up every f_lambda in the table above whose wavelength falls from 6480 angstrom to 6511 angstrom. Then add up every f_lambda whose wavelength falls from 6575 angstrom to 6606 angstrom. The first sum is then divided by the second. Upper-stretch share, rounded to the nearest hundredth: 1.02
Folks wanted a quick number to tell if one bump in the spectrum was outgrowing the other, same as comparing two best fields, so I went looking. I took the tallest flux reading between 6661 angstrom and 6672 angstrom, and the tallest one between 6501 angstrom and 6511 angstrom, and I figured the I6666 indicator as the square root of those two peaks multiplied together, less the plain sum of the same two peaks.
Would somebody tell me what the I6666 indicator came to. -84.2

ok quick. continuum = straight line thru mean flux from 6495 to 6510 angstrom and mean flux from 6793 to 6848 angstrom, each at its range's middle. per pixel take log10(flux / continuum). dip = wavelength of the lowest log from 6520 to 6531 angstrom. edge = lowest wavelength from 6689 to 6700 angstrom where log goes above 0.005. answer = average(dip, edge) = 6610.0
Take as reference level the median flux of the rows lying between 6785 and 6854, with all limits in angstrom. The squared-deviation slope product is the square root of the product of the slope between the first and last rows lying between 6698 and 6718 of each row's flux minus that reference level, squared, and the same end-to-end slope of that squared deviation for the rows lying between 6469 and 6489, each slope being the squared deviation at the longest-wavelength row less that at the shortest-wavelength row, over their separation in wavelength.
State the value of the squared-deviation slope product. 0.35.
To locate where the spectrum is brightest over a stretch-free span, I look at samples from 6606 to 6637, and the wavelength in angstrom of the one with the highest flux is 6625.47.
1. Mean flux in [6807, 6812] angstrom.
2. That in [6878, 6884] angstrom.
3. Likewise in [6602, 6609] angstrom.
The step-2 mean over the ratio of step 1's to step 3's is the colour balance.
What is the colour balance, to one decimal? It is 78.9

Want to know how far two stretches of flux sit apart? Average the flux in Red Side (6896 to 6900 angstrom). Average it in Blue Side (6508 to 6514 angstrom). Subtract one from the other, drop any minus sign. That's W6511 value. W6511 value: 1.5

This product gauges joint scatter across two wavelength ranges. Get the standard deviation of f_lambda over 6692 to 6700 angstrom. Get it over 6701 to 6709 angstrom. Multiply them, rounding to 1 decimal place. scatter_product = 0.3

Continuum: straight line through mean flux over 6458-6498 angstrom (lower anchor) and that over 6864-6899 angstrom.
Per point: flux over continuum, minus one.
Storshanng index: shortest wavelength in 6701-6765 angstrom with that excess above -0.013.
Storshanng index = 6702.19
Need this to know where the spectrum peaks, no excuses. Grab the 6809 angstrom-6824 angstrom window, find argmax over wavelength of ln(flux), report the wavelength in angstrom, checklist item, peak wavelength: 6817.37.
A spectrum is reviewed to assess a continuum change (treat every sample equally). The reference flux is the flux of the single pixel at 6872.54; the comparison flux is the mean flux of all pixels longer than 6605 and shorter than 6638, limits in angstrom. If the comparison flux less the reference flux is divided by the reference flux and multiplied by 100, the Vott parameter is 10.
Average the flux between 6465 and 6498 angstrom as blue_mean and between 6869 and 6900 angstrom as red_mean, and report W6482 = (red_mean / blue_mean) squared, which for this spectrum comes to 0.81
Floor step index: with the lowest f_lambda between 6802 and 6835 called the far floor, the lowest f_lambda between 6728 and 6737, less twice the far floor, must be -75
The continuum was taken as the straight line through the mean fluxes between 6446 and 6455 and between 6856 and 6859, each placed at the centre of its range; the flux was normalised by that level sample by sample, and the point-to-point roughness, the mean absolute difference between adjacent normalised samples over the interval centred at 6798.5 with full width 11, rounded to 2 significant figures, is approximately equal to 0.0023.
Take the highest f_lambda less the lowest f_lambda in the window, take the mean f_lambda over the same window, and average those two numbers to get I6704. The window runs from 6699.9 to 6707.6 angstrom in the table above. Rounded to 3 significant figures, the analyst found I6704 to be 41.9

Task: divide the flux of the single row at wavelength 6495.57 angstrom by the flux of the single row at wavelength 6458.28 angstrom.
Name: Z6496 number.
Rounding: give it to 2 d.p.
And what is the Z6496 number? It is 0.97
